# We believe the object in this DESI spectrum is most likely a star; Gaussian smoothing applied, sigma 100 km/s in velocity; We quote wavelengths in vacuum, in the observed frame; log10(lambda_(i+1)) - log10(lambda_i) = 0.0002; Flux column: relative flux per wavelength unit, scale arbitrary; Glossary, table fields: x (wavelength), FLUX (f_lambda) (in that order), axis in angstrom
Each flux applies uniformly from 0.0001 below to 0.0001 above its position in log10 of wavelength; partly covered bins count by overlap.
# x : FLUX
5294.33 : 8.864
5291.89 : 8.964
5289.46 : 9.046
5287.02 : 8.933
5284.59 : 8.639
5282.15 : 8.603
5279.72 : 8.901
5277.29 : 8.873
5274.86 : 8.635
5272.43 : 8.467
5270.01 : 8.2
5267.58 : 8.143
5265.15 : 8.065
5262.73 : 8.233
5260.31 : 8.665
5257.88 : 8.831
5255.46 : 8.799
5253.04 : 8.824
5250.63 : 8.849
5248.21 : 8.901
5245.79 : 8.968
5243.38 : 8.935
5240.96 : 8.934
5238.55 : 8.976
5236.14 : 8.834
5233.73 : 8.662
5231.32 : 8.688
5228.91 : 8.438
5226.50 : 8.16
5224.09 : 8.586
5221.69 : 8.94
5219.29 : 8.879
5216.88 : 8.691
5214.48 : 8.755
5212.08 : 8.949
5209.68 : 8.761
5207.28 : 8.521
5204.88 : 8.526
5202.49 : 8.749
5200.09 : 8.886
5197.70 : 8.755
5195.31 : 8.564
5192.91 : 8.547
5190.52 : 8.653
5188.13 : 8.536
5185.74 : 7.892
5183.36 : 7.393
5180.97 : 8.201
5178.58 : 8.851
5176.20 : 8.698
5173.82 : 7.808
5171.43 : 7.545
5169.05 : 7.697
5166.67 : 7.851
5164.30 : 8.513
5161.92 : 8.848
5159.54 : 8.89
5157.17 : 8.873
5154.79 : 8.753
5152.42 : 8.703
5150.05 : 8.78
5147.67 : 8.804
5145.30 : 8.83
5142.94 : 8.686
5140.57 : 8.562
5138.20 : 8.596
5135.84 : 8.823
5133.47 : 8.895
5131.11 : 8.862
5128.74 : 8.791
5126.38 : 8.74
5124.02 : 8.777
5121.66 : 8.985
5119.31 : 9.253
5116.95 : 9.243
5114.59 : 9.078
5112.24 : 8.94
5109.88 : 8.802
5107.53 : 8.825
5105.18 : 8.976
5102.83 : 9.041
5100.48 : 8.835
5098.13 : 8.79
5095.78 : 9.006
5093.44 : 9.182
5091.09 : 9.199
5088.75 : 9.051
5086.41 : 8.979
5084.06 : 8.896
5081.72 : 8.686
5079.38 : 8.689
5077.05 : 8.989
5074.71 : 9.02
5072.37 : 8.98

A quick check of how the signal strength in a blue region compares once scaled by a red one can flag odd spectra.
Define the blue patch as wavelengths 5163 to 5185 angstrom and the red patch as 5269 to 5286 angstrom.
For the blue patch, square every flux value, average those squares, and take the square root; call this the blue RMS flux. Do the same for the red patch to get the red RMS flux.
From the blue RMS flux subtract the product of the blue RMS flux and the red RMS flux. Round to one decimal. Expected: -61.5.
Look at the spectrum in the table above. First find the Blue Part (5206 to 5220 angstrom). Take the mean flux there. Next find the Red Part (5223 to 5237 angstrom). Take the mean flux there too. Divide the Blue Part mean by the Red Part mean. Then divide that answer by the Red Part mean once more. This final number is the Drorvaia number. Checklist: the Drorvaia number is 0.120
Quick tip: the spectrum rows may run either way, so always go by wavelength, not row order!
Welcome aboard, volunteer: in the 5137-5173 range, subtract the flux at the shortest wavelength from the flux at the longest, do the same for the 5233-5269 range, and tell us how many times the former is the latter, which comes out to 2.0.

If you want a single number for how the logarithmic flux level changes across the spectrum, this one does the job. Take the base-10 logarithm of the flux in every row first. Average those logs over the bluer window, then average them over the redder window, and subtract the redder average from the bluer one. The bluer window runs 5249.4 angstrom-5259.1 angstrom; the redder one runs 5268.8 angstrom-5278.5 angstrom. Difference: 0.014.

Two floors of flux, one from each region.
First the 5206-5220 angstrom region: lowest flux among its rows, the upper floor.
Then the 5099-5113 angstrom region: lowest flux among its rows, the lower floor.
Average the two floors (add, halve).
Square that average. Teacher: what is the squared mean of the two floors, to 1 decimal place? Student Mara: 75.0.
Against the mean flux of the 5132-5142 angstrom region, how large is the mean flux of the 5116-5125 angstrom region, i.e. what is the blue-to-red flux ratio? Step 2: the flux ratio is 1.04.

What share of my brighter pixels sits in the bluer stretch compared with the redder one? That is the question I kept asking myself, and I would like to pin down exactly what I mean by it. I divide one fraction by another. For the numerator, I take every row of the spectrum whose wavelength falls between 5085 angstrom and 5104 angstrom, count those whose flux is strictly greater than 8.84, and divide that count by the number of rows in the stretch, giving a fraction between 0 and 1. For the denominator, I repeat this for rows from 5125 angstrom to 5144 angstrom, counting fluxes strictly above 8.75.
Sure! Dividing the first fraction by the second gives 1.5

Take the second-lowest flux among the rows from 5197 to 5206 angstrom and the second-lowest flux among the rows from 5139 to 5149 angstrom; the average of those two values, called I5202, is 8.72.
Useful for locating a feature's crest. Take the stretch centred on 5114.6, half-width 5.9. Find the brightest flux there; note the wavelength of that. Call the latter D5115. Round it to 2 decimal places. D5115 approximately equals 5119.31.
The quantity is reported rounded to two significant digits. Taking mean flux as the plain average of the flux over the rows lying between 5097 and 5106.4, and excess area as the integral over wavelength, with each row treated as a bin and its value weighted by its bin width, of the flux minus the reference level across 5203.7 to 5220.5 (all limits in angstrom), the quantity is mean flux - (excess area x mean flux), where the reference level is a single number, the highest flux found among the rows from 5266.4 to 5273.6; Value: -30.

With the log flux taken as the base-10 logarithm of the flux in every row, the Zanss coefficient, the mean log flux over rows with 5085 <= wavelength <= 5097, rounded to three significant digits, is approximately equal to 0.958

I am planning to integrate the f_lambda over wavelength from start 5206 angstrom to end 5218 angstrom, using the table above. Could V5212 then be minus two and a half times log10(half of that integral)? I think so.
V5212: -4.30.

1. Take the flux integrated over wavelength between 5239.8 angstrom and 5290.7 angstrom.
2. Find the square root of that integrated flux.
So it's 21.03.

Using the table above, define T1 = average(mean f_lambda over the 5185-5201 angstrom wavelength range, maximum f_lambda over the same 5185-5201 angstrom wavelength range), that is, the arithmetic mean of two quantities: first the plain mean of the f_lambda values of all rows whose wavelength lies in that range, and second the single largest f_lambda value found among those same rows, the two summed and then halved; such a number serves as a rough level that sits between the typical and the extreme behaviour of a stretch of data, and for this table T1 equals 8.7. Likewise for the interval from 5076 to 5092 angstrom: 9.1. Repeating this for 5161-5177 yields 8.5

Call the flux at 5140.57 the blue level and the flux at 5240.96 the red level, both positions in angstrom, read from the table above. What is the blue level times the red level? 76.5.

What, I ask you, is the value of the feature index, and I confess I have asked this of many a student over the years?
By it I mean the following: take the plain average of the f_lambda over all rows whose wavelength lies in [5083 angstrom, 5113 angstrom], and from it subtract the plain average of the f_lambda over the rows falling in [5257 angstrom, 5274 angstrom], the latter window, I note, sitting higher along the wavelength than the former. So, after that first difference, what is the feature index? 0.59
